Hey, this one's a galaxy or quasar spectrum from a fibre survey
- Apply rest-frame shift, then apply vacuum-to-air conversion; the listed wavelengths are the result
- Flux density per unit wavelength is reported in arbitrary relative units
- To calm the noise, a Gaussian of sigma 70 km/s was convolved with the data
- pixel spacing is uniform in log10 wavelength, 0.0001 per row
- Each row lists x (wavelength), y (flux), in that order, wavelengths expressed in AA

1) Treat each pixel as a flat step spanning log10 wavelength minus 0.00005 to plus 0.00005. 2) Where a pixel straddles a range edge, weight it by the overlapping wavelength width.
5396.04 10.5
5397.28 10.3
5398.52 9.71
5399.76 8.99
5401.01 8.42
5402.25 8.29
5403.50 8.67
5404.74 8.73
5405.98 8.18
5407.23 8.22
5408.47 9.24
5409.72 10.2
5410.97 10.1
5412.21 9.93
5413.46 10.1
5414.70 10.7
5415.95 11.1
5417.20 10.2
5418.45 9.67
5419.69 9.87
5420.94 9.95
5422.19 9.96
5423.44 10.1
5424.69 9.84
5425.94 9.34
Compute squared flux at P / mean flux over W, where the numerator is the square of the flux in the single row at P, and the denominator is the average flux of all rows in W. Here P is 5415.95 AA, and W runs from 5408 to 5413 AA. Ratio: 12.5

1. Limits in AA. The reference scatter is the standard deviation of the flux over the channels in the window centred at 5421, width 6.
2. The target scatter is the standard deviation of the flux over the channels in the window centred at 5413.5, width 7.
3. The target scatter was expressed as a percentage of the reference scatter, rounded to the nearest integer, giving 314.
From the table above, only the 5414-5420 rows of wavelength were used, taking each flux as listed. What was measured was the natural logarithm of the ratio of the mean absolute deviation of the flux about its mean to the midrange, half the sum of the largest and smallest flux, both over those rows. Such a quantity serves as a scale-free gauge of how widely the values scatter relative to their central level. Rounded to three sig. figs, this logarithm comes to -3.09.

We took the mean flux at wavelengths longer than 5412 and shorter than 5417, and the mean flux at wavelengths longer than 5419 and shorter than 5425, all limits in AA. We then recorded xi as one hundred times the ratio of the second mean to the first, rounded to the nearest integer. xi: 95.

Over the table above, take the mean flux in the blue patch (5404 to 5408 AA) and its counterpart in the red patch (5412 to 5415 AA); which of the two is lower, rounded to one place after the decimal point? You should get 8.4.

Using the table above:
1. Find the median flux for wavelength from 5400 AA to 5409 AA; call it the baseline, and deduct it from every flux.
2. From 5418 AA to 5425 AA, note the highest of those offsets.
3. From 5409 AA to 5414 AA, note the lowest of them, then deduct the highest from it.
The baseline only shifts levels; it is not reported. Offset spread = -0.17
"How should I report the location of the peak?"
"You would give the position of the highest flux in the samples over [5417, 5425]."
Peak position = 5417.20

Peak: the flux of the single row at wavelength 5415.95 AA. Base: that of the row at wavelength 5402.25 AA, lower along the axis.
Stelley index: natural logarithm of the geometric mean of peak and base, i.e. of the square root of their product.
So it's 2.26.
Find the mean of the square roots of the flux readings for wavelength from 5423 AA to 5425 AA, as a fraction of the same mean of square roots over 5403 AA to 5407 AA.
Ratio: 1.08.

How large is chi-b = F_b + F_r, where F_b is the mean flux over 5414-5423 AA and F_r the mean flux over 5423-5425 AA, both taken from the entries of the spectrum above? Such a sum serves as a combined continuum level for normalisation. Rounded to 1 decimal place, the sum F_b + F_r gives 20.2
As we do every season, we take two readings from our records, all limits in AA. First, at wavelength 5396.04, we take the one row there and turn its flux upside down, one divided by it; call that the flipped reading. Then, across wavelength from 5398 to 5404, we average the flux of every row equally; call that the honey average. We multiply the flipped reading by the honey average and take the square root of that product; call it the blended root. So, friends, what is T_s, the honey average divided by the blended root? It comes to 9.6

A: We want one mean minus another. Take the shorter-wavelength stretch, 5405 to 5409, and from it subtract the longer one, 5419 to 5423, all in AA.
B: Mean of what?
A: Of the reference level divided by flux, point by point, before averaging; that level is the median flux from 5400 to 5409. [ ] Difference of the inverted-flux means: 0.14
